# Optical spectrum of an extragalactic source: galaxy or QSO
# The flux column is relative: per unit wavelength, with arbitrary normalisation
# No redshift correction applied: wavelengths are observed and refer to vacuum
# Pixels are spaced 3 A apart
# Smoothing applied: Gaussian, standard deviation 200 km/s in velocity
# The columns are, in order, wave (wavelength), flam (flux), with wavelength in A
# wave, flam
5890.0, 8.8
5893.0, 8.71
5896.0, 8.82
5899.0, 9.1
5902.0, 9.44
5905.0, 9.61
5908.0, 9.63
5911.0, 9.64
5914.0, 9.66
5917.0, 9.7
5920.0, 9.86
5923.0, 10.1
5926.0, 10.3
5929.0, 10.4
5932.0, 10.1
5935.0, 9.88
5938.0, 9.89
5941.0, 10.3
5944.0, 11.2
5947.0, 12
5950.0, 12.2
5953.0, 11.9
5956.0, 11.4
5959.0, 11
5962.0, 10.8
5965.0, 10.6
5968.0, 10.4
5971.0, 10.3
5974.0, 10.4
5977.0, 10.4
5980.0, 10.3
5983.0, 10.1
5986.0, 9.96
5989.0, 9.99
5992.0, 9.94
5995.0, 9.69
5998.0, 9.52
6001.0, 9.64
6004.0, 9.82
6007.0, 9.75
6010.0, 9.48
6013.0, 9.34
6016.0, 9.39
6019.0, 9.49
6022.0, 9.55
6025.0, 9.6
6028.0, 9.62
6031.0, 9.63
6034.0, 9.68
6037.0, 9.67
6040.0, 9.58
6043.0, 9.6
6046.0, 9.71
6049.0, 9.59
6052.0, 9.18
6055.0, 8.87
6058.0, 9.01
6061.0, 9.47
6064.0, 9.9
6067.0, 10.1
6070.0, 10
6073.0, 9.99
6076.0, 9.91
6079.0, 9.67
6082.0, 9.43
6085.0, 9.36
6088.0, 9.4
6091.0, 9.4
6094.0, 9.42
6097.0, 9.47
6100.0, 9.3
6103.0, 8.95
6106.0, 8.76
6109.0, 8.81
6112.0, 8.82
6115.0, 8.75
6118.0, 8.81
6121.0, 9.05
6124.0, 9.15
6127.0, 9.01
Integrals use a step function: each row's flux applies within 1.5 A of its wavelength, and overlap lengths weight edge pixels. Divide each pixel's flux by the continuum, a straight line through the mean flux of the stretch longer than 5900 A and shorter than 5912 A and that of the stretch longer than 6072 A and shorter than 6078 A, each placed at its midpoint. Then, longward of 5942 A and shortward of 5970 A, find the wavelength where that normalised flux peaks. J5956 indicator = 5950.0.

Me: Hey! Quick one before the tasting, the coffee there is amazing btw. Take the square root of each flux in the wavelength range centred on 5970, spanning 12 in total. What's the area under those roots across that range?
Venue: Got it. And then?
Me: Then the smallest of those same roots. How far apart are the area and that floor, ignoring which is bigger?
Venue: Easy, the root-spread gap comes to 35.5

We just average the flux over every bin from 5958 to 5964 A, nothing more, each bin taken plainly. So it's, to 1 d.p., 10.9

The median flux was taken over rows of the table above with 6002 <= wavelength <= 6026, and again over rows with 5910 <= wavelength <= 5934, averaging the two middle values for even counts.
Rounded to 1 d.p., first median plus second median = 19.5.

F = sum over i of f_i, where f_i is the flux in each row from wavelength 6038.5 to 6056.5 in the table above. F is 56.5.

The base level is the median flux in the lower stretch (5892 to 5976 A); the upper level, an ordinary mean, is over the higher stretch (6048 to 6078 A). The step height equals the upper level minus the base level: -0.60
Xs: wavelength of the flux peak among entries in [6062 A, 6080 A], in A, 6067.0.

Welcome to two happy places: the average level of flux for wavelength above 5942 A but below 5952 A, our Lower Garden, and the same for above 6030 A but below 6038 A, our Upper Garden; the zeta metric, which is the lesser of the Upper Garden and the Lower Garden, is 9.7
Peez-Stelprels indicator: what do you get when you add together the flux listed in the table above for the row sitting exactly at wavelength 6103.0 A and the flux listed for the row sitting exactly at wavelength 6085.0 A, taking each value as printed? 18.3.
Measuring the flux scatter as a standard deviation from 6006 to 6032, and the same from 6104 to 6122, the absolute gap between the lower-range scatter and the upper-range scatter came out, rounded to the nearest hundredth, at 0.02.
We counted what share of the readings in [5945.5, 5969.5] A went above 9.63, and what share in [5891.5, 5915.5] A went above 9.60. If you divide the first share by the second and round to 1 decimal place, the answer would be 2.0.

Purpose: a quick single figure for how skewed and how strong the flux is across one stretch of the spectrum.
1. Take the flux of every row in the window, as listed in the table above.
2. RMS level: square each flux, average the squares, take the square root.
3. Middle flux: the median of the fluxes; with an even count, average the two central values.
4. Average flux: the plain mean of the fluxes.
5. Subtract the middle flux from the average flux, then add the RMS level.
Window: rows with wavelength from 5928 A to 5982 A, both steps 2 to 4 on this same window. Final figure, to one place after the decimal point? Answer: 11.1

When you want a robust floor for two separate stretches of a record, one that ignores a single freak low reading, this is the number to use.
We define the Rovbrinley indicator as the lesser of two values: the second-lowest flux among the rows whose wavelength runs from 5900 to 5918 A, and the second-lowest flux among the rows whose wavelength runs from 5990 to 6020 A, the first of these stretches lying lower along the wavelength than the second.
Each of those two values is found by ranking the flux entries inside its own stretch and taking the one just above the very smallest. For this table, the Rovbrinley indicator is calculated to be 9.4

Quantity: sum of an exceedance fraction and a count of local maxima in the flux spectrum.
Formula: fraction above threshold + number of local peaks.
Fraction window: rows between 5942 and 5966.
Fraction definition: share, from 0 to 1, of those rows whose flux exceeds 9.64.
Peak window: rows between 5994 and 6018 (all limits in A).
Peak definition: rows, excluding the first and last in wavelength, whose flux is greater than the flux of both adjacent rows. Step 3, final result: 2.00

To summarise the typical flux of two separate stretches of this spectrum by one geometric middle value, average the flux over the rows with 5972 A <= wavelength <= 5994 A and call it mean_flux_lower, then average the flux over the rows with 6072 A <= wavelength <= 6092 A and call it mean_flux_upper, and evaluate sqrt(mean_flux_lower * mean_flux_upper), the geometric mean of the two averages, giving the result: 9.9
